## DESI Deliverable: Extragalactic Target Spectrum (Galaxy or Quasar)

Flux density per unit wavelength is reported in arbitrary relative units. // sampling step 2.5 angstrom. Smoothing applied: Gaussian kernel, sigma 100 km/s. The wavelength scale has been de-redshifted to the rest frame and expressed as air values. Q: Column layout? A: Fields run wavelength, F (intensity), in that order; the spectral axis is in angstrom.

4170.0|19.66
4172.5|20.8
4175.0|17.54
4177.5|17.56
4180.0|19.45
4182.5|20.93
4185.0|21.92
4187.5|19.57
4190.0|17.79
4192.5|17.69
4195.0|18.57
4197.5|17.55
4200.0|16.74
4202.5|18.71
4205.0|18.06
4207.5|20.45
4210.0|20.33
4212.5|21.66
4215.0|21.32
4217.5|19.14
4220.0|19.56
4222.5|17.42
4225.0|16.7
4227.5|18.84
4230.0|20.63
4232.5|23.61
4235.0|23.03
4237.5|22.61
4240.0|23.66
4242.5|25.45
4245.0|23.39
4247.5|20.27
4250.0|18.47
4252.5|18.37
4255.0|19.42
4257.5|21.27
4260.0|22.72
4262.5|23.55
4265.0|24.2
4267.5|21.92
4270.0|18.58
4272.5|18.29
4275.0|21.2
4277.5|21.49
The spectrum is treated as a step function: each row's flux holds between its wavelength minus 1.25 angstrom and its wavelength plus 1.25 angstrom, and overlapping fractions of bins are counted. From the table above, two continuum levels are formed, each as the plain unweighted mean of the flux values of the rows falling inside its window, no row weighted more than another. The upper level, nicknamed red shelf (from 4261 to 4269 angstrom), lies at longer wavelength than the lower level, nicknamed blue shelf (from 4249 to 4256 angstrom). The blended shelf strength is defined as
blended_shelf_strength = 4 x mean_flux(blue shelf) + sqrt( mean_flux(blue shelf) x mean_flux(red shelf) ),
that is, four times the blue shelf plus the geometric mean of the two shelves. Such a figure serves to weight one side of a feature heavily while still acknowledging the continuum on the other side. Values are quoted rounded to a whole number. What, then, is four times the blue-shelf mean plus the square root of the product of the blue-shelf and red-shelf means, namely 96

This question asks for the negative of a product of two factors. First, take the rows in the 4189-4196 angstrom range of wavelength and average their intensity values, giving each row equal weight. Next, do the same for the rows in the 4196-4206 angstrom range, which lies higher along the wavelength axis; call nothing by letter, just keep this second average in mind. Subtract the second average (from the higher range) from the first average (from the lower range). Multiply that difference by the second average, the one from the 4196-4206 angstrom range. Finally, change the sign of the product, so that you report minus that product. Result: -4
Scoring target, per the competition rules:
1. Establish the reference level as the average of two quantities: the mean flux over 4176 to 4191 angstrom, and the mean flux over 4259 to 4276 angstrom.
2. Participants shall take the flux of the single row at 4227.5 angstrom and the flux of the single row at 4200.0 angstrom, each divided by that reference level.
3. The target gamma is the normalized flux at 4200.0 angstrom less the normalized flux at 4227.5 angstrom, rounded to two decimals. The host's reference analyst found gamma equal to -0.10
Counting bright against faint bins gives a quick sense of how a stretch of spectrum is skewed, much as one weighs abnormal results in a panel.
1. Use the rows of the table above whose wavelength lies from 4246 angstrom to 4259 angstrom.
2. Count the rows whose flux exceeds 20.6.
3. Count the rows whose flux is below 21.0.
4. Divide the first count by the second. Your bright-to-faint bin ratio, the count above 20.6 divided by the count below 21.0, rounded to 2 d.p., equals 0.25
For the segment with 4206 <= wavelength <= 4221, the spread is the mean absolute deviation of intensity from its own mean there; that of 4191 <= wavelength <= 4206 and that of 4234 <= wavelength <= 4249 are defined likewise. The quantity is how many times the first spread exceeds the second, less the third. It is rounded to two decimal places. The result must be 0.21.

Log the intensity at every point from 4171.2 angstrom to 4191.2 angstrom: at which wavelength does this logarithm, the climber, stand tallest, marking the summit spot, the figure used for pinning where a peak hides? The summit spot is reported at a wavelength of 4185.0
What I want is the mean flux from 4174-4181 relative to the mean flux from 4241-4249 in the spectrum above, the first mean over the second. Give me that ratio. 0.79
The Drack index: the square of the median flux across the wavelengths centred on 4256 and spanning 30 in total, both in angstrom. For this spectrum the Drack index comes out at 466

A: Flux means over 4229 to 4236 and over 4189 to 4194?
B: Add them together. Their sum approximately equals 40.2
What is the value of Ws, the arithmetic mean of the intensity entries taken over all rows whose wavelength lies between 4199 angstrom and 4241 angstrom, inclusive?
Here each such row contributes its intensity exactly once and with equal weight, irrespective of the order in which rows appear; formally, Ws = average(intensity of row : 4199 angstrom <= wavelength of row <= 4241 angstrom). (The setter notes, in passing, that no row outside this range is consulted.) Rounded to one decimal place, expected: 20.1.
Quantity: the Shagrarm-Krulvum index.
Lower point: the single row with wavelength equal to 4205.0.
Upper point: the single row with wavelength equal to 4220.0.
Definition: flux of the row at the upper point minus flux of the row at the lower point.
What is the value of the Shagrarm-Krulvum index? 1.5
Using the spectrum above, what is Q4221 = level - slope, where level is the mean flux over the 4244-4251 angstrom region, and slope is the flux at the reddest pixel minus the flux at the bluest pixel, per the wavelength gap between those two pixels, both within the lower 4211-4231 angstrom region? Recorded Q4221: 20.8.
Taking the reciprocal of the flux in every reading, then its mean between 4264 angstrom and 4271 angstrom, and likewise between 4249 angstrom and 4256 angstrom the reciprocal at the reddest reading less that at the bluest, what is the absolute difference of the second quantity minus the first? 0.050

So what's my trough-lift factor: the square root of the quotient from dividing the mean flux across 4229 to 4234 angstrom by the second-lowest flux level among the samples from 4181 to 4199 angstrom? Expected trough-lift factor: 1.12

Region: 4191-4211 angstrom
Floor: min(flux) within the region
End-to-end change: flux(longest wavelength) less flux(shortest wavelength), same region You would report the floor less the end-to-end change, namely 14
